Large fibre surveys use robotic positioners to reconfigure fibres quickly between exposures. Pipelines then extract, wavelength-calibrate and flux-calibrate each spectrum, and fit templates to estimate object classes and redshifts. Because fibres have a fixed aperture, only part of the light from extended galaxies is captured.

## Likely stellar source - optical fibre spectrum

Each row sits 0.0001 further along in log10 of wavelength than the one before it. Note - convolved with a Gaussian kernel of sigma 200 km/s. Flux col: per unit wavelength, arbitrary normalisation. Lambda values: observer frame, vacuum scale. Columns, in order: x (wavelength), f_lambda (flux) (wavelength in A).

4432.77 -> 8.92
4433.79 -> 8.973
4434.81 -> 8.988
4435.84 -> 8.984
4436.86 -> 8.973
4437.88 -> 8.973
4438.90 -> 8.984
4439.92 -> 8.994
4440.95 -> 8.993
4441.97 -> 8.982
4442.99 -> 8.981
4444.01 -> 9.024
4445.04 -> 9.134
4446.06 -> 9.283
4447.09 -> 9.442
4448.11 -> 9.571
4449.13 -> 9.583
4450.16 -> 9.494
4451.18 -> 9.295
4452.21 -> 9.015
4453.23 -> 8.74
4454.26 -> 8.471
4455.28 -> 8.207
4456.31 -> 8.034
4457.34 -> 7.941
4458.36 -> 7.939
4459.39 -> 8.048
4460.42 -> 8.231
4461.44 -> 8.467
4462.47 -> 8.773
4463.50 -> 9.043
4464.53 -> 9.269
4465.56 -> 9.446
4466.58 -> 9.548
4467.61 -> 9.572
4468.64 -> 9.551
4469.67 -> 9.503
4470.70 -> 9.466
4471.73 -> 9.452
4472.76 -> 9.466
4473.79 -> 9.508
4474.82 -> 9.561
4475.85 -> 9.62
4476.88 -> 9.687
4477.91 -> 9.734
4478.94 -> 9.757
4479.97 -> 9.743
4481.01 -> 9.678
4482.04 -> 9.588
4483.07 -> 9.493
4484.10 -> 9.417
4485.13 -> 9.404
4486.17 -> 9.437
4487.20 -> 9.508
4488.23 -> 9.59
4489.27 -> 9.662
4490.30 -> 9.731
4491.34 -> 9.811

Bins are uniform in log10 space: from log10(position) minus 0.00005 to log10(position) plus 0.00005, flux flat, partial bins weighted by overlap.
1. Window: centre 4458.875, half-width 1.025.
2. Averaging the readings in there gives 7.99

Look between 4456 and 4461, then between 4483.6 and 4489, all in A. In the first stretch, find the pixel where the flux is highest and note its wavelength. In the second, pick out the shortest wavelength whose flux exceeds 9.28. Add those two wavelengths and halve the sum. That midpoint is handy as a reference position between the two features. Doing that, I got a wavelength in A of 4472.3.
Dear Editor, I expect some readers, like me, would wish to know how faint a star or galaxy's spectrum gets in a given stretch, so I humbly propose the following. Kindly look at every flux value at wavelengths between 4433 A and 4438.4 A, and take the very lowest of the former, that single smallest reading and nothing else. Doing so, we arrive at 8.973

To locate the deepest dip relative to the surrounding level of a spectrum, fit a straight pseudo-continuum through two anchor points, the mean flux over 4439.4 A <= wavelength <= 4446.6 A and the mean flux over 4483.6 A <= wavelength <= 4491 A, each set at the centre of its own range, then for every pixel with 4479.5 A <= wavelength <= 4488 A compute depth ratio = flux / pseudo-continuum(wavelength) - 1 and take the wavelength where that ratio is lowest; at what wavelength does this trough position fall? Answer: 4485.13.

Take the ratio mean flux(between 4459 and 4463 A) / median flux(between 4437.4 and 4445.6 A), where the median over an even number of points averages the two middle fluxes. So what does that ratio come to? 0.93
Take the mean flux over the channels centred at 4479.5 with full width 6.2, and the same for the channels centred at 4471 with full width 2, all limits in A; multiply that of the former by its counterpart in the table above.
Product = 91.7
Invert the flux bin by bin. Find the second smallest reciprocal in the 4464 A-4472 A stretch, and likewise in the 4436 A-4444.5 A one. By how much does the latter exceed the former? 0.0065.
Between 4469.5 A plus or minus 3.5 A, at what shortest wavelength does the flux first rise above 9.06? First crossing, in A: 4466.58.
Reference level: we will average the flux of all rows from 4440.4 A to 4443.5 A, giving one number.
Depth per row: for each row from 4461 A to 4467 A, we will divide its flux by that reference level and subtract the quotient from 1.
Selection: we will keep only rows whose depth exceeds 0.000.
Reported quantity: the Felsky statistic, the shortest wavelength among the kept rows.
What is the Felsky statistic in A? 4461.44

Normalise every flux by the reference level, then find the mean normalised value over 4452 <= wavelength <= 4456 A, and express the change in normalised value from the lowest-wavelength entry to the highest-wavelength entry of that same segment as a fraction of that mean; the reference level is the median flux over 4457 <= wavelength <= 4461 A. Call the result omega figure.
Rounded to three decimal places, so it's -0.094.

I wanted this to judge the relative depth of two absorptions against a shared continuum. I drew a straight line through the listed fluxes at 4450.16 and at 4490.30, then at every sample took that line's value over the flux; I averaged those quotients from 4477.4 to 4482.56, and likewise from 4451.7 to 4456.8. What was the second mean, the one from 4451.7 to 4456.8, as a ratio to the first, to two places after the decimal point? 1.13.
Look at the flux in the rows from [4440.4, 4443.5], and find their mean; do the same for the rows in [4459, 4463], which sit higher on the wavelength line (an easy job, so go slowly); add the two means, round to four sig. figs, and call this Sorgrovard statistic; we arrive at 17.37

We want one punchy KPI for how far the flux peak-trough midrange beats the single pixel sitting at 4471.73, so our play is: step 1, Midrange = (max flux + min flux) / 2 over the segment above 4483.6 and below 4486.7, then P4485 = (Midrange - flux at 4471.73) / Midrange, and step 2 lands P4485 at 0.00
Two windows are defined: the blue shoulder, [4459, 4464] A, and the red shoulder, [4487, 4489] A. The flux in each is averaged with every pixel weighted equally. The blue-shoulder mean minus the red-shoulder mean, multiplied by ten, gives -10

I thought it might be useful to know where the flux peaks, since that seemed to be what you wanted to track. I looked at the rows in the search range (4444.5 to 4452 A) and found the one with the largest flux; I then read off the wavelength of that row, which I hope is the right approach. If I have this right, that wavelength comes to 4449.13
